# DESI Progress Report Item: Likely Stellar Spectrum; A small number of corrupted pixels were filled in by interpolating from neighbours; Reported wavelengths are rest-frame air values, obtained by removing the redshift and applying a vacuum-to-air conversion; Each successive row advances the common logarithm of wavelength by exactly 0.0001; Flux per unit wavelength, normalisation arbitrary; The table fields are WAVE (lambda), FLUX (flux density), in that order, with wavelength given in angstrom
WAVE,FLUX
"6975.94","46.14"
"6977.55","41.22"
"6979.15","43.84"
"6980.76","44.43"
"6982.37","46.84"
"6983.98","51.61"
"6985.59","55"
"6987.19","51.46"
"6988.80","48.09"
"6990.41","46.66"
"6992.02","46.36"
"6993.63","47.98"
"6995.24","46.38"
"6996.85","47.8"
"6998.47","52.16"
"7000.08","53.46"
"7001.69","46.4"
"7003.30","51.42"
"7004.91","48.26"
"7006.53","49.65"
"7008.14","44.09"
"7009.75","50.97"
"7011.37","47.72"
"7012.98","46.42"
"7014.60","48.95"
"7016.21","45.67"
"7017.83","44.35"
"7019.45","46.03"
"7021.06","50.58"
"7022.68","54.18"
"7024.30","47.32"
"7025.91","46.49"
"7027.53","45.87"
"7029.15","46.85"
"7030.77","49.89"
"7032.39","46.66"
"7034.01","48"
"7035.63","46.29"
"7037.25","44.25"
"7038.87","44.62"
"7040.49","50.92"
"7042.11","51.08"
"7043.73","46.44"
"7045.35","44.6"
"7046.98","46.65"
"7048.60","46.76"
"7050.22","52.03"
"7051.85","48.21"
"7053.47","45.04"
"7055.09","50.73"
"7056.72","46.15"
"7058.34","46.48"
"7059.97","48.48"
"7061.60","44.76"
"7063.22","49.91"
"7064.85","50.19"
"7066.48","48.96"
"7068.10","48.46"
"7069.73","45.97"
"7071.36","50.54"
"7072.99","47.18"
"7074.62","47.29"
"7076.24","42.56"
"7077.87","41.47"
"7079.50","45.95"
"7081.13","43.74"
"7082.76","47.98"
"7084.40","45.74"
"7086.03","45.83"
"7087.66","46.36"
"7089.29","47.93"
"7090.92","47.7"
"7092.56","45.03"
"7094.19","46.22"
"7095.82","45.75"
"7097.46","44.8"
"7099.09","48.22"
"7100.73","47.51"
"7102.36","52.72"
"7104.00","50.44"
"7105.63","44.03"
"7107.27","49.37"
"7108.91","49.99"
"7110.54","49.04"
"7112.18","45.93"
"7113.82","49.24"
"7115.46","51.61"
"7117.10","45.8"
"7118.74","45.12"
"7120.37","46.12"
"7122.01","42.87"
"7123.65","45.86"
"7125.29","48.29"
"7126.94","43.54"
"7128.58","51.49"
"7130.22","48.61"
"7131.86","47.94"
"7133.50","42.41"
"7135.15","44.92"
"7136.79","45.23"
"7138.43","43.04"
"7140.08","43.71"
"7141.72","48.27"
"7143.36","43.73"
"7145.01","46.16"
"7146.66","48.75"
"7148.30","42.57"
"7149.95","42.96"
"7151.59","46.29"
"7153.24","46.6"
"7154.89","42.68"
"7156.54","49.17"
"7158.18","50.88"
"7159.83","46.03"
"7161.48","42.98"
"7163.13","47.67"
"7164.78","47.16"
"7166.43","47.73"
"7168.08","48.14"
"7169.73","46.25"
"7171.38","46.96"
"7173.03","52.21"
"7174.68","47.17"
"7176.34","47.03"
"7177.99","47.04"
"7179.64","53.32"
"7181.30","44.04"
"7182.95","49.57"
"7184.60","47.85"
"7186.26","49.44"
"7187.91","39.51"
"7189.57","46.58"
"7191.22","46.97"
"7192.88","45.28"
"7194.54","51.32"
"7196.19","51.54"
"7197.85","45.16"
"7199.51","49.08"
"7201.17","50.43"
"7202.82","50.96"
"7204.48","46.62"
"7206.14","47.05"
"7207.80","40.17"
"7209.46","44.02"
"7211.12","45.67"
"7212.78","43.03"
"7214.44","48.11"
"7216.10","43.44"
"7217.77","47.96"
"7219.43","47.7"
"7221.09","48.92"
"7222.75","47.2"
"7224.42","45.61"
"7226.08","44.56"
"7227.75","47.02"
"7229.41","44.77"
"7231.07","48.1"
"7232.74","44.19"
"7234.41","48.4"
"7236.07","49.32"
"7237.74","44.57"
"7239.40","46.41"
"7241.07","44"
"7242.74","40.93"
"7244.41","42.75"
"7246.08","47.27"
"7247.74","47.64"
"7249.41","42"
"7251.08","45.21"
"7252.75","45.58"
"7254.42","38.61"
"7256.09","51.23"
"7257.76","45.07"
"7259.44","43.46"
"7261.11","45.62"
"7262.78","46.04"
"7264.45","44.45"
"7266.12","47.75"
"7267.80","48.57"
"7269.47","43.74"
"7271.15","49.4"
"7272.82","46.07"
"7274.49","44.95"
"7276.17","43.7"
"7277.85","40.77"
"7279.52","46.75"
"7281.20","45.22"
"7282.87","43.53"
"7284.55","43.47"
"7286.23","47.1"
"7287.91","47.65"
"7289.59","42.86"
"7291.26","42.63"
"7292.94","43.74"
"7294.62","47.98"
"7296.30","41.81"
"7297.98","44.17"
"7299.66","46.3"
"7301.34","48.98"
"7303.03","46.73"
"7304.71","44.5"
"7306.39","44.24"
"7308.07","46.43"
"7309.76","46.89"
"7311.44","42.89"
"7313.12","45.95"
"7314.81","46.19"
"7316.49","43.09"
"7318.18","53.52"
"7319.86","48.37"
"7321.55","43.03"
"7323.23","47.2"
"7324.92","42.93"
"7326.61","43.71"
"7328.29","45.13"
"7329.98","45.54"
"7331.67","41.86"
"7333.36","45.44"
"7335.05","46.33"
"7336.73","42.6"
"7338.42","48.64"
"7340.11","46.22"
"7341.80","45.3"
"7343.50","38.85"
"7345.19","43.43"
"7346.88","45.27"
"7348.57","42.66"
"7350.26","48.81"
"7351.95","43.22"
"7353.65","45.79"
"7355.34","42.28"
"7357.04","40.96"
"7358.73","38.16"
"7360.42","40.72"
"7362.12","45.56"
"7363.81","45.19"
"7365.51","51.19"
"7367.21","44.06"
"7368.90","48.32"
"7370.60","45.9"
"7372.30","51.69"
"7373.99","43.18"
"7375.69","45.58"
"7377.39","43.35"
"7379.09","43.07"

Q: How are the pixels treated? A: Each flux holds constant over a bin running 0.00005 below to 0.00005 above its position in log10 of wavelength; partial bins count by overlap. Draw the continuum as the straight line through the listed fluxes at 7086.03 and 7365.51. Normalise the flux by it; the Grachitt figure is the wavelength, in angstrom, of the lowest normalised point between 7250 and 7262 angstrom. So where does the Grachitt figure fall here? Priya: 7254.42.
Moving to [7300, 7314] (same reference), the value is 7311.44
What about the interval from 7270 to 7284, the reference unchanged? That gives 7277.85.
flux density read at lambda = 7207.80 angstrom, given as 40.17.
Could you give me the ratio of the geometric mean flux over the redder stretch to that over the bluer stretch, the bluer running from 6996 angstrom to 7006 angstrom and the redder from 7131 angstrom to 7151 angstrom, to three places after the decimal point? 0.901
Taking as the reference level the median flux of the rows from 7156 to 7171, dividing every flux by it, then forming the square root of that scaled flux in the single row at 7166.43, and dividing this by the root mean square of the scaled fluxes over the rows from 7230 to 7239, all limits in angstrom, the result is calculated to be 1.02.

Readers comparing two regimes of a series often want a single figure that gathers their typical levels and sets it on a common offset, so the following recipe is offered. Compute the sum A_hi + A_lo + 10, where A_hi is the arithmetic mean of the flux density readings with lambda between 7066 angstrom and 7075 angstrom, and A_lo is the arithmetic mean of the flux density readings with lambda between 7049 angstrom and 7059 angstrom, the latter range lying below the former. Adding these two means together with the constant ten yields 106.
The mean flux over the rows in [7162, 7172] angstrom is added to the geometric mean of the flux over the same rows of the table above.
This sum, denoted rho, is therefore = 95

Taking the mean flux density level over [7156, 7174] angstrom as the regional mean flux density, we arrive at 47.7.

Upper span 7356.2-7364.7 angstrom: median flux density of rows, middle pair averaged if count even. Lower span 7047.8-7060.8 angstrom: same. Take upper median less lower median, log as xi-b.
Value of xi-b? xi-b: -6.5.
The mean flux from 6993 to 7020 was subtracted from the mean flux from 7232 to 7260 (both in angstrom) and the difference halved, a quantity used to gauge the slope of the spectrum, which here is -1.5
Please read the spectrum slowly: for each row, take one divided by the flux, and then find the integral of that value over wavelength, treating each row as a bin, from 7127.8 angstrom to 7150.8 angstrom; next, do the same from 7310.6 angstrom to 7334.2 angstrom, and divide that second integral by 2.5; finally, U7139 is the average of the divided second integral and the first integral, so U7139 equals 0.3572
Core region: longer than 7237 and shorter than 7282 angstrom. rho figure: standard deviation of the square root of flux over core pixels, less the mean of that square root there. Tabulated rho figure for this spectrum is -6.51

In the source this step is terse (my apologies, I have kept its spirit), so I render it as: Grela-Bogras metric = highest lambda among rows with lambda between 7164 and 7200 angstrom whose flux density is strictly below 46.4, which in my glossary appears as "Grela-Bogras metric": 7197.85 angstrom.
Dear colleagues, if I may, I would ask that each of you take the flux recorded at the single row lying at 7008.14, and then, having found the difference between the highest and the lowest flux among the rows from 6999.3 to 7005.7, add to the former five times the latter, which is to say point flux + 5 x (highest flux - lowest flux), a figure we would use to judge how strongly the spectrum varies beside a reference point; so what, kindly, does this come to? 79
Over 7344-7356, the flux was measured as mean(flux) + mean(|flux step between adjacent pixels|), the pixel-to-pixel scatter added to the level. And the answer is 48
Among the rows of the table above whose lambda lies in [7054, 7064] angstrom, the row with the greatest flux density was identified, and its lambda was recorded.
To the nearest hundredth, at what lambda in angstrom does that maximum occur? 7055.09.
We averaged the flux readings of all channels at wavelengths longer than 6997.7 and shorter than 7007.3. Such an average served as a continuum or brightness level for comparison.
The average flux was 50.2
